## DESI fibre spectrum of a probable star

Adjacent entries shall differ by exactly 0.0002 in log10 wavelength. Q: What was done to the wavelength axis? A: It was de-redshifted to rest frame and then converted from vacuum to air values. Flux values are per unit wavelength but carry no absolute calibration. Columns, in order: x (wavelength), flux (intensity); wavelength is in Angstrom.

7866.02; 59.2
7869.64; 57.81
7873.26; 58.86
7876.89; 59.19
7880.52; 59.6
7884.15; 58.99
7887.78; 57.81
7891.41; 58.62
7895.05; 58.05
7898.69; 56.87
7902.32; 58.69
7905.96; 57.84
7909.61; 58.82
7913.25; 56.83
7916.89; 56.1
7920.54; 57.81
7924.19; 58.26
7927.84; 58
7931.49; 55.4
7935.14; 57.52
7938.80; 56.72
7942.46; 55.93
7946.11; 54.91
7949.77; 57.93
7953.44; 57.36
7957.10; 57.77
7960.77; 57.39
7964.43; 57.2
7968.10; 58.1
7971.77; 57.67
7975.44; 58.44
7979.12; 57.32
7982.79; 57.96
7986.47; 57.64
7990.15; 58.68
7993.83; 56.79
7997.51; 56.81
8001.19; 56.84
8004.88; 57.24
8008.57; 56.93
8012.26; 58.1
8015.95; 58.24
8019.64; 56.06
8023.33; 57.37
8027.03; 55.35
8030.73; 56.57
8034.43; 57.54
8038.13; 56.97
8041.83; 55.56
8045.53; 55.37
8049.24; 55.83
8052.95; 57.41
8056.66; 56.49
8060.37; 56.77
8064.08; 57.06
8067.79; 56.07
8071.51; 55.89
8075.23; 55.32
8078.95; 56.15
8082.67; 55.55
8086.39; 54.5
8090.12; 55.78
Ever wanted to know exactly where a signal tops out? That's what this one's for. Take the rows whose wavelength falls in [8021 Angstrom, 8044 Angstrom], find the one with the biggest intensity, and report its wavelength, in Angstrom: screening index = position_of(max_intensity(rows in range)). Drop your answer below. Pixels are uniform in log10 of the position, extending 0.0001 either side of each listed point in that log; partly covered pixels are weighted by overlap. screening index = 8034.43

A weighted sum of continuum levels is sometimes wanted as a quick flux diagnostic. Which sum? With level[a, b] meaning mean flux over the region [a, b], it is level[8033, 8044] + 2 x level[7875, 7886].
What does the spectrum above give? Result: 175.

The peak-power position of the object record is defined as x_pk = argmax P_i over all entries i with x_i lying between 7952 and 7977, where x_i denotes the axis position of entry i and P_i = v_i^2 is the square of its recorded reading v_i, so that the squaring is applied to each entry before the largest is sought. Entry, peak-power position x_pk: 7975.44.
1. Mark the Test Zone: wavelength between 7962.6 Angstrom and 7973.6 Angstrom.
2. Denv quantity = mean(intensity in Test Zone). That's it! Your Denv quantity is 57.7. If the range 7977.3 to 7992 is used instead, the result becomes 57.9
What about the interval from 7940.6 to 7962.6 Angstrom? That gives 56.9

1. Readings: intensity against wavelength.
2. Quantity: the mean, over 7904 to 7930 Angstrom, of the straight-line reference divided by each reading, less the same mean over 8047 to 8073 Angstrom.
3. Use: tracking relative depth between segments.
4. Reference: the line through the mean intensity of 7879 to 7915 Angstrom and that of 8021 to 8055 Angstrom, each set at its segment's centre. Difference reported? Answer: 0.011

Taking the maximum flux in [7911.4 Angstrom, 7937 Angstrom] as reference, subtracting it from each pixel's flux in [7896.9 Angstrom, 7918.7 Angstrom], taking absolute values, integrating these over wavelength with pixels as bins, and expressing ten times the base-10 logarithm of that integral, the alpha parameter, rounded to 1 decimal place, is 13.7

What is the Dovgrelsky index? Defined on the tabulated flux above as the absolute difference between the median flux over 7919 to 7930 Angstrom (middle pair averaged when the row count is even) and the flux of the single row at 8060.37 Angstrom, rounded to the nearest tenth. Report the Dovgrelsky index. 1.2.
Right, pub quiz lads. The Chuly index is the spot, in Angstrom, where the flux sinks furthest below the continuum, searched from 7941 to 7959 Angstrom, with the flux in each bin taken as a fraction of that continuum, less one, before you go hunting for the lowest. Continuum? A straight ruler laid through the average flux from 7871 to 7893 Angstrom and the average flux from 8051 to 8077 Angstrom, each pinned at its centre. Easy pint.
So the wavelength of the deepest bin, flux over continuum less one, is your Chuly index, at 7946.11 Angstrom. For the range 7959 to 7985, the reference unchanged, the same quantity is 7964.43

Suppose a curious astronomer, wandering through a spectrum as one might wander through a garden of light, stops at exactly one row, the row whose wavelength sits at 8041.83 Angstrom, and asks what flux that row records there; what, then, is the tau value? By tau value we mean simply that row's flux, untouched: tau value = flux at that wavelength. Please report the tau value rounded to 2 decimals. 55.56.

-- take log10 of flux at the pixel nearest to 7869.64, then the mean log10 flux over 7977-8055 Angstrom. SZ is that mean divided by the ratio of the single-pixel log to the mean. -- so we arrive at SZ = 1.75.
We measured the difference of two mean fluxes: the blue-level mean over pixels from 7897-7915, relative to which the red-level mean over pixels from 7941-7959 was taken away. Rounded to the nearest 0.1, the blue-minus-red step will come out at 1.0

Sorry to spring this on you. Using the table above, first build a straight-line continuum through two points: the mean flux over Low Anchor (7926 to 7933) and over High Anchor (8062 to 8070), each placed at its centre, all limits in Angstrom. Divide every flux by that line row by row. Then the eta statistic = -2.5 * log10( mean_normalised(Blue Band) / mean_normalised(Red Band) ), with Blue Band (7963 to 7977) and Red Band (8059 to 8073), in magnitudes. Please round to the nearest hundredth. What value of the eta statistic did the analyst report -0.02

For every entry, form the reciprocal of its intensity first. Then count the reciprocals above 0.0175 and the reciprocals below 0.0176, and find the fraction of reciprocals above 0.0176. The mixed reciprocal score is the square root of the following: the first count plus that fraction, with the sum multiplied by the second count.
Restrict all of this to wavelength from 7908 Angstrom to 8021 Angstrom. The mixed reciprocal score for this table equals 16.1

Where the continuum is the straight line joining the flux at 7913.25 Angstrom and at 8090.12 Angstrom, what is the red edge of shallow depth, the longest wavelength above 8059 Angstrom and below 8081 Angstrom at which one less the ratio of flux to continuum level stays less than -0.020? 8064.08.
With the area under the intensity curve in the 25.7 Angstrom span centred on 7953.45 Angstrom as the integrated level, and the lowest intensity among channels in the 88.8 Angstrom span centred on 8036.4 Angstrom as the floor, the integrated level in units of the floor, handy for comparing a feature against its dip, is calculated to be 26.4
